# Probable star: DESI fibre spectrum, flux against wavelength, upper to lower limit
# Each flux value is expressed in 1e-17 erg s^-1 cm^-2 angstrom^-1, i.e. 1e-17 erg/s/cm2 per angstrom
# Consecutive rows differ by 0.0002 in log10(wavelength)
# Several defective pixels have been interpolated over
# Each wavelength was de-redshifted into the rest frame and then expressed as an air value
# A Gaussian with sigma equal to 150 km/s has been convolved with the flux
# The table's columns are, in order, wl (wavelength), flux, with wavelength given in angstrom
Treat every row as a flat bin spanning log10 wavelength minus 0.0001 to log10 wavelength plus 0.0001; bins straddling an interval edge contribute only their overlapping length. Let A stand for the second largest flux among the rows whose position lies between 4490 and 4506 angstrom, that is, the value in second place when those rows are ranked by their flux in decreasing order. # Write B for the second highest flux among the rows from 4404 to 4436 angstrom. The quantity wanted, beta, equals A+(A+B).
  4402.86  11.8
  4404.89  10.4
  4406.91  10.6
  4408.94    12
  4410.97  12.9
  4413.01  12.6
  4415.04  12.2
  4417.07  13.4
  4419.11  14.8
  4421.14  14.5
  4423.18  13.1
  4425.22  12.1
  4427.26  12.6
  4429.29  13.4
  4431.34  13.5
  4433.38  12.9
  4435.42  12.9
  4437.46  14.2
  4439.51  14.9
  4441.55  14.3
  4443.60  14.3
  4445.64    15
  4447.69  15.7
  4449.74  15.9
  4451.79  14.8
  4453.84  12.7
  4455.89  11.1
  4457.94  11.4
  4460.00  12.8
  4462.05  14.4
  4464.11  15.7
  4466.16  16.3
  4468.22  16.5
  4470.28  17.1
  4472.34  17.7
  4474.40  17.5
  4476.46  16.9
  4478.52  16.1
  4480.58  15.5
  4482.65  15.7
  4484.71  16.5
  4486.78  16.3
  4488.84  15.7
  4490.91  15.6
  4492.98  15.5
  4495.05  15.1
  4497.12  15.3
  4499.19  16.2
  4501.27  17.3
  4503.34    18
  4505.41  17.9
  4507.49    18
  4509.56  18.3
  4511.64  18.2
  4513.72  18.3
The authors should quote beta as 50.3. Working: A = 17.9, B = 14.5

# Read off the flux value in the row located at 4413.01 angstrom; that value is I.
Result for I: 12.6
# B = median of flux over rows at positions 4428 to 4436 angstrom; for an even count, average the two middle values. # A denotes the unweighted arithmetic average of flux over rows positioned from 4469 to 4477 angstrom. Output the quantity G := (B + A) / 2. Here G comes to 15.2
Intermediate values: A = 17.3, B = 13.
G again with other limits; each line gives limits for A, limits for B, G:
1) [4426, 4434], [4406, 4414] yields 12.7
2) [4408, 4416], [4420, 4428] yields 12.6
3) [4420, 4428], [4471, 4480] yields 15.1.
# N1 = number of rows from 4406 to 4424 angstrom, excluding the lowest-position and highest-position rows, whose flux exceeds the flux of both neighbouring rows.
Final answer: 2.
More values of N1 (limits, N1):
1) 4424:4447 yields 2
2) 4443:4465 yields 1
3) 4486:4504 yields 0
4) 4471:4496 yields 1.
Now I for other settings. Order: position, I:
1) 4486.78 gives 16.3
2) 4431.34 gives 13.5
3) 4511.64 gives 18.2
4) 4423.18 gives 13.1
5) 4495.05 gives 15.1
